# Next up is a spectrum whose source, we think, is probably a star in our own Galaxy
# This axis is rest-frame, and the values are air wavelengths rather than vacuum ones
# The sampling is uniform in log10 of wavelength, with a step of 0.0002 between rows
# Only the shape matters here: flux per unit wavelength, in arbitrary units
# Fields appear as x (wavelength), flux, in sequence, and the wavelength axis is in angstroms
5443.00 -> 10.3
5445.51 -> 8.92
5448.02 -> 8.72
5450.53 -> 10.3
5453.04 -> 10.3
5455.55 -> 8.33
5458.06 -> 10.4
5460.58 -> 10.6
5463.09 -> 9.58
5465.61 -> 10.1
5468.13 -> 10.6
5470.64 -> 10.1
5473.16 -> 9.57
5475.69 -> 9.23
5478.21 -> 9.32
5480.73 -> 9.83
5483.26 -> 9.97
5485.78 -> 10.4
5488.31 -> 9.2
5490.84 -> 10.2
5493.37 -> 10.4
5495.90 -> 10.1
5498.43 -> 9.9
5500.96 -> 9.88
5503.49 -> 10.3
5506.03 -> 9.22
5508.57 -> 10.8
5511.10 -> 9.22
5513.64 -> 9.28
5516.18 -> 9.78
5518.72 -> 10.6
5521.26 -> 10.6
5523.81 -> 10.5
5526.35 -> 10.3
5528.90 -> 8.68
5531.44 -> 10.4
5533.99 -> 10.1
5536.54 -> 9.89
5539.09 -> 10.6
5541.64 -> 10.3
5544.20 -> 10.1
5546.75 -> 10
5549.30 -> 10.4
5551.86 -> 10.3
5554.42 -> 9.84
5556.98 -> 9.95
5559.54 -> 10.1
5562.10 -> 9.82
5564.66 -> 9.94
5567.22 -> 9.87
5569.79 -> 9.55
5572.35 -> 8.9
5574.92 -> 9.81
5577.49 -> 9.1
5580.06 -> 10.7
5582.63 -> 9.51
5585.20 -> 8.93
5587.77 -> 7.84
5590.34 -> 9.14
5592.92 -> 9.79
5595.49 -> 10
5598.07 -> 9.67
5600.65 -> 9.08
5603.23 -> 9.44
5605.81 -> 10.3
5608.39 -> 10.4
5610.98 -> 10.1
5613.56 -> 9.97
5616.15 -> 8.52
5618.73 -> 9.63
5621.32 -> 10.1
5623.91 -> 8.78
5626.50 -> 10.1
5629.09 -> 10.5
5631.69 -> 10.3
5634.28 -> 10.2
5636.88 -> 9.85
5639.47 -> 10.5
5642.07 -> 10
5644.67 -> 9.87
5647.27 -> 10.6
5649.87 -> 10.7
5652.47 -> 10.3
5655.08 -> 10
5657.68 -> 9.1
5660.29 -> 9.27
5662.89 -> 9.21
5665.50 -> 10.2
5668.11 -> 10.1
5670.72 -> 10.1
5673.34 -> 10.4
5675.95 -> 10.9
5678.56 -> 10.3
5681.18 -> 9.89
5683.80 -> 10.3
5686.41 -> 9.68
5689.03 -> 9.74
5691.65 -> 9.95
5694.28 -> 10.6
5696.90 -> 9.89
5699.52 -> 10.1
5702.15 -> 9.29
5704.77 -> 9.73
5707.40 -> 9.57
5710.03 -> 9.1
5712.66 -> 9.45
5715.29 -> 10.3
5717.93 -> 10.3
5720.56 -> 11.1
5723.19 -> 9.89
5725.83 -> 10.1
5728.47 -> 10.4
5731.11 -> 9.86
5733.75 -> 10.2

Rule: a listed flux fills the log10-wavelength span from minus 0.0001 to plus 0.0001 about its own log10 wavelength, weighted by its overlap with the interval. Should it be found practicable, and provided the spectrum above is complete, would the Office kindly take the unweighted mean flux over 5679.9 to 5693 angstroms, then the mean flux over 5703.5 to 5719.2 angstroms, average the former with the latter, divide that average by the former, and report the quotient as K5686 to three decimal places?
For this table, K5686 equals 0.991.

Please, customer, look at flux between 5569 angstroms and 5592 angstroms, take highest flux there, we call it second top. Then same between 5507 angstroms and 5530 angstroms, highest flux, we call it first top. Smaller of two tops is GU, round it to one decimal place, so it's 10.7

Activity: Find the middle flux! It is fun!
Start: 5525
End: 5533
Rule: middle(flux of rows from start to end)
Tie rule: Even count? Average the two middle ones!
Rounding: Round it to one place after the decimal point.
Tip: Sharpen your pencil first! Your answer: 10.3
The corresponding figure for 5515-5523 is 10.6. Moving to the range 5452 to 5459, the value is 10.3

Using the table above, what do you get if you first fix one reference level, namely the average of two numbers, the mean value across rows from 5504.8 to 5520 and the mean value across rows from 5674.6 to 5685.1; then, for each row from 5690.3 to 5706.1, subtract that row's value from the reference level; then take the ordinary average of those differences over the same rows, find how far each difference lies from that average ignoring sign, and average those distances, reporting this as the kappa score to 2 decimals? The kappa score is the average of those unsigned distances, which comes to 0.29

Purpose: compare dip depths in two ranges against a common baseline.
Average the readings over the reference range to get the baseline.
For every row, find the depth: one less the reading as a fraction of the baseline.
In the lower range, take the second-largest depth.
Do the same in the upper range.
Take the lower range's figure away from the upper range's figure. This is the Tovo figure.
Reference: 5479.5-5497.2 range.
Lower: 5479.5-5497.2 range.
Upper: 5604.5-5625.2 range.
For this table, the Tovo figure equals 0.10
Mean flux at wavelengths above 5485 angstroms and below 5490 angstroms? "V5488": 9.8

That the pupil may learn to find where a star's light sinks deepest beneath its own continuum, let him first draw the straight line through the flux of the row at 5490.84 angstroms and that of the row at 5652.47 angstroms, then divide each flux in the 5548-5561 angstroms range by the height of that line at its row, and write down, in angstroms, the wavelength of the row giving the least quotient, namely 5554.42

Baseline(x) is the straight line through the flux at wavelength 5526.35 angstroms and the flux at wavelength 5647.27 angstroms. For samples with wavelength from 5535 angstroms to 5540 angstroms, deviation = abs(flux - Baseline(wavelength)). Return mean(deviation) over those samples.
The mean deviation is 0.35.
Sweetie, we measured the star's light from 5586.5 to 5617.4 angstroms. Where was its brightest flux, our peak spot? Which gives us 5608.39 angstroms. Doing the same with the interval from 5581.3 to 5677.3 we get 5675.95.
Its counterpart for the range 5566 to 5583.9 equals 5580.06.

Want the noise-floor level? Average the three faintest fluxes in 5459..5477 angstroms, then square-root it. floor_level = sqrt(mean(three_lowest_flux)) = 3.08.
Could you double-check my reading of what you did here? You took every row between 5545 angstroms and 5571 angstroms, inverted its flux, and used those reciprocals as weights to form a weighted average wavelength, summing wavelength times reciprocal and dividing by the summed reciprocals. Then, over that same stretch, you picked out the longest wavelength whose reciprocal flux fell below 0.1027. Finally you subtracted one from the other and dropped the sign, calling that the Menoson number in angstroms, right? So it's 8.8 angstroms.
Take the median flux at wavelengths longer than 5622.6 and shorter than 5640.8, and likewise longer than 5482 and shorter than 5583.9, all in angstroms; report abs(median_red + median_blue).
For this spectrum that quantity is 20.2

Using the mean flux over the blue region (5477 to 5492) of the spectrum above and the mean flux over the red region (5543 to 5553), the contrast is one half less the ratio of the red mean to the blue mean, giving -0.539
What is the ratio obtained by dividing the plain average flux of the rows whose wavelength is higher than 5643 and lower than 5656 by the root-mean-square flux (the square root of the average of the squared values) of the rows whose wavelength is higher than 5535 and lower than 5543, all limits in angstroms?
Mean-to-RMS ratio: 1.00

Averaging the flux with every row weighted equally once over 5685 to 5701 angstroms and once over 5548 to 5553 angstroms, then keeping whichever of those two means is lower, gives 9.99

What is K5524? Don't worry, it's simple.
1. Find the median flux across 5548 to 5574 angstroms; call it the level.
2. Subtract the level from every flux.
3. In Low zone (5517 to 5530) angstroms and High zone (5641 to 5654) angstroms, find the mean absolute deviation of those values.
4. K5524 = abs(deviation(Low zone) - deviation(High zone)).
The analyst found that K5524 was 0.30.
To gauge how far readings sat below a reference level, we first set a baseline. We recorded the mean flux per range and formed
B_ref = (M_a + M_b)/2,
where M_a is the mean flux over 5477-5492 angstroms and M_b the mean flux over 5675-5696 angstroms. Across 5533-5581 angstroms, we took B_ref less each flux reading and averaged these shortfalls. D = 0.03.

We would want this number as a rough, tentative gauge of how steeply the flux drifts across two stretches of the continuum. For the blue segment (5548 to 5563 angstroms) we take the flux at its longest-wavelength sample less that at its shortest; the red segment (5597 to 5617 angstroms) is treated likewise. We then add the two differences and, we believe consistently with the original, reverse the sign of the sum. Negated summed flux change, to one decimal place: 1.7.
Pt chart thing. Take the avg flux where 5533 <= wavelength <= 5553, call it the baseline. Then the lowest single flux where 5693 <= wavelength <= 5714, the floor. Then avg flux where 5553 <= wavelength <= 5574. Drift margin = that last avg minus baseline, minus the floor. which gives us -9.56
